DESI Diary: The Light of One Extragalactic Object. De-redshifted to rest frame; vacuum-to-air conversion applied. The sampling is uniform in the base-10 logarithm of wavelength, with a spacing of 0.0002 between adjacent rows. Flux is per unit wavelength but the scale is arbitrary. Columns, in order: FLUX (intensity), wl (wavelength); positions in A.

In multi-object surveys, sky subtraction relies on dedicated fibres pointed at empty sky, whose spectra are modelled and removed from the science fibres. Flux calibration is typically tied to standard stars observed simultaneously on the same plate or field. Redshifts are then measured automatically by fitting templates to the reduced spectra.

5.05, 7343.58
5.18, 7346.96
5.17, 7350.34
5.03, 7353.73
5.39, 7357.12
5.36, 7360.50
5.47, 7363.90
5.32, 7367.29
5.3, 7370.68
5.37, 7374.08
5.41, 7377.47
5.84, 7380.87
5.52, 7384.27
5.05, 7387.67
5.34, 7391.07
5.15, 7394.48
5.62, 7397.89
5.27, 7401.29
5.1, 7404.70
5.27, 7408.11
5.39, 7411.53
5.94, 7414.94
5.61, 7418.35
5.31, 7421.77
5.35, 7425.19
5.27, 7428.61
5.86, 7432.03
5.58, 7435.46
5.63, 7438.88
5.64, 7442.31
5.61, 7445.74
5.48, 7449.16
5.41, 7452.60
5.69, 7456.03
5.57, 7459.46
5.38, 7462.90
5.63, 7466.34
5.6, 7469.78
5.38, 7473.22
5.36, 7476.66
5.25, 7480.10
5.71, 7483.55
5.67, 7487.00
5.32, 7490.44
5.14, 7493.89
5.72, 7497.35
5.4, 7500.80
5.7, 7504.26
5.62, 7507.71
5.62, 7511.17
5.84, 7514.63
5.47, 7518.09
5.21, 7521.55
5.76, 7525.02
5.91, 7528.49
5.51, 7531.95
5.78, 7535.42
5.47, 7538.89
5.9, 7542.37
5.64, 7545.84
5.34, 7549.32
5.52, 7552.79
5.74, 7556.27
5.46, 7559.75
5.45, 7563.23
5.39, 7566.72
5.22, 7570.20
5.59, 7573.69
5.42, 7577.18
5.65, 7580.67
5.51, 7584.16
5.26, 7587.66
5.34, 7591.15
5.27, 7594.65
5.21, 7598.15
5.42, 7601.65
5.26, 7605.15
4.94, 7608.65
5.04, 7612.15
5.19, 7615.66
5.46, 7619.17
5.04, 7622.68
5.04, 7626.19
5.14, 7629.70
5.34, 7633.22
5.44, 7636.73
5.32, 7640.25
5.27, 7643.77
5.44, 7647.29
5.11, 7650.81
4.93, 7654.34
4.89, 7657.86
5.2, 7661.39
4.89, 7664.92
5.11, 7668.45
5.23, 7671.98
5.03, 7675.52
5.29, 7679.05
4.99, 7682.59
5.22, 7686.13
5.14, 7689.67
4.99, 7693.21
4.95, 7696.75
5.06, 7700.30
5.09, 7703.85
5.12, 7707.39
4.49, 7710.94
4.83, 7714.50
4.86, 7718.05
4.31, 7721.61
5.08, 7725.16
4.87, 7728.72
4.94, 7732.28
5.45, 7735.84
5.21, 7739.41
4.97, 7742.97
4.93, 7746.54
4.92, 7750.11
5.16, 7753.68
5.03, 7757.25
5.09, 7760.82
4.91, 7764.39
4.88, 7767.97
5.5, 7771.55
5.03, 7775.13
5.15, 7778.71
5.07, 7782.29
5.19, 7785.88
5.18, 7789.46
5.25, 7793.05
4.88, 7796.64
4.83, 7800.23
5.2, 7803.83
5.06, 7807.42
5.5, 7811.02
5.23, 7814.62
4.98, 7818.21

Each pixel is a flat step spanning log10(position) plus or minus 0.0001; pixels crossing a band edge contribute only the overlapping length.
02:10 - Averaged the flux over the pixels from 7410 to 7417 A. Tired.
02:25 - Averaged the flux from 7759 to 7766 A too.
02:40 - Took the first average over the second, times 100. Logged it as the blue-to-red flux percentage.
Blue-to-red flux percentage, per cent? 113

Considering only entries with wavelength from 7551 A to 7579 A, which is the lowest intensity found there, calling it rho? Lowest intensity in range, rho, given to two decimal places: 5.22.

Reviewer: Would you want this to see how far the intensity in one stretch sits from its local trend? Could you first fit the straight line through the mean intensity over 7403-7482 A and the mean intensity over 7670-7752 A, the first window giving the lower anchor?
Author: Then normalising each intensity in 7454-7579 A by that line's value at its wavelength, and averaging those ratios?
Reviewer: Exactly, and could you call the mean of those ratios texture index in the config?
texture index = 1.03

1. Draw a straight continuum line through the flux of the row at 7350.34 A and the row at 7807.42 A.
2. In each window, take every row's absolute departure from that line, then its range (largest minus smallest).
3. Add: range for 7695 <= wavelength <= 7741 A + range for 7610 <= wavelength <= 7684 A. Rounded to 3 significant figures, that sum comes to 1.11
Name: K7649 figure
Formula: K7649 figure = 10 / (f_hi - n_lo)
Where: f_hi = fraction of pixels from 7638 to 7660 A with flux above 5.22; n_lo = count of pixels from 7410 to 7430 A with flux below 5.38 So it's -4.0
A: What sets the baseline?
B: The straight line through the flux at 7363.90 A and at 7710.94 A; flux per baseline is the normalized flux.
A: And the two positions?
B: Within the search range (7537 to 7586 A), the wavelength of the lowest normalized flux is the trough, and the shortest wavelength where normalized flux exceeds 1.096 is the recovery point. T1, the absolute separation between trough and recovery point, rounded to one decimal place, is 31.3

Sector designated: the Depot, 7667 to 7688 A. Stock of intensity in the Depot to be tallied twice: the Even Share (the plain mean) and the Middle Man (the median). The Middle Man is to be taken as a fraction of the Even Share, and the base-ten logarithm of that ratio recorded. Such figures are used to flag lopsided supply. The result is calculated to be 0.0017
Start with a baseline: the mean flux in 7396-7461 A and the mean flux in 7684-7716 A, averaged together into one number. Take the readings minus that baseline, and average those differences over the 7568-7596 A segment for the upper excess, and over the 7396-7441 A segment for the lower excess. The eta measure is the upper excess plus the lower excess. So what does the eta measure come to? 0.4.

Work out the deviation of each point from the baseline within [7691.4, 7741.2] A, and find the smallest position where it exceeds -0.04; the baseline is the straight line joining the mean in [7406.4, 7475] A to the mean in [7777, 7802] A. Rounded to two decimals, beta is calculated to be 7735.84 A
